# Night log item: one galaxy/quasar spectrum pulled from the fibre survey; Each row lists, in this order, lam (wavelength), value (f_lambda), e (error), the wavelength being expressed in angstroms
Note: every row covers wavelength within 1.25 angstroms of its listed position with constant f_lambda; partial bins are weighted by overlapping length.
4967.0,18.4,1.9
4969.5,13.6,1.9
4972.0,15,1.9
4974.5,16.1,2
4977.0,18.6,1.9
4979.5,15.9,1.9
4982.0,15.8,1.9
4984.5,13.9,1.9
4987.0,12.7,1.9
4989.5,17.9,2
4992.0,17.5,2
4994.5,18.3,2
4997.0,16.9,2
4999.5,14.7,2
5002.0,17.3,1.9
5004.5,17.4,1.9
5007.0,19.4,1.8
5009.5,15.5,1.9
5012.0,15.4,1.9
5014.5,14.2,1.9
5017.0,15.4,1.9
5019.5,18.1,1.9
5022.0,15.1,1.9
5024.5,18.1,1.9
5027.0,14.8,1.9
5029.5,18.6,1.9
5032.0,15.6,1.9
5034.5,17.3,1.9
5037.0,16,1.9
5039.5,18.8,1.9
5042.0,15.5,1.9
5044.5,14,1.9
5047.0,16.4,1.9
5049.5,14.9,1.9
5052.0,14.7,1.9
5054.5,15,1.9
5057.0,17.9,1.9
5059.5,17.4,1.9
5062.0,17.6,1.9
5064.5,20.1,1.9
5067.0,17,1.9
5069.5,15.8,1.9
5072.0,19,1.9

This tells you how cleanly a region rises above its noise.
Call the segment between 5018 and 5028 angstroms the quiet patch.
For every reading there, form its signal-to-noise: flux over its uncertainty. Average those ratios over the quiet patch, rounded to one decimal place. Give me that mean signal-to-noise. 8.7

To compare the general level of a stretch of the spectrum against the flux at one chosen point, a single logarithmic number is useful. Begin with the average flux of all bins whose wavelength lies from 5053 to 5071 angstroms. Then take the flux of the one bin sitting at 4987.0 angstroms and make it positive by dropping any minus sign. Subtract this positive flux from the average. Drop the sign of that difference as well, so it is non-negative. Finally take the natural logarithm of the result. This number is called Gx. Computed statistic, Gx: 1.5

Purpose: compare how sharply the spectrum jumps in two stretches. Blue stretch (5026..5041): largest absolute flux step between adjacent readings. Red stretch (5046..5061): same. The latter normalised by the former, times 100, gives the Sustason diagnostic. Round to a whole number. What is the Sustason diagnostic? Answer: 76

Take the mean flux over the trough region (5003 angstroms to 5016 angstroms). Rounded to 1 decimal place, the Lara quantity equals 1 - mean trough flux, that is -15.4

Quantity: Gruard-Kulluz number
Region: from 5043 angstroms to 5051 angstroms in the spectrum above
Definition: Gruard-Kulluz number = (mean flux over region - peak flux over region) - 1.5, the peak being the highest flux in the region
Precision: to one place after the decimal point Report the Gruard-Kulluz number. -2.8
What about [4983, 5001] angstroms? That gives -3.8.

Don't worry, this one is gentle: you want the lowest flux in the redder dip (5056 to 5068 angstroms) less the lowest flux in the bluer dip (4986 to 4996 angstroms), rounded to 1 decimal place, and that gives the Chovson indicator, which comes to 4.3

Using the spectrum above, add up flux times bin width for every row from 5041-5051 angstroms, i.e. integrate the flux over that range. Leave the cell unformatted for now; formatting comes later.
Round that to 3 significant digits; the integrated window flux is 152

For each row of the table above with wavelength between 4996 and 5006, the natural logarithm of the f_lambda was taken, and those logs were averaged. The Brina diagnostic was 2.81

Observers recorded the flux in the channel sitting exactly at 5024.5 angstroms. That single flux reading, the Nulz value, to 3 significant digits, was 18.1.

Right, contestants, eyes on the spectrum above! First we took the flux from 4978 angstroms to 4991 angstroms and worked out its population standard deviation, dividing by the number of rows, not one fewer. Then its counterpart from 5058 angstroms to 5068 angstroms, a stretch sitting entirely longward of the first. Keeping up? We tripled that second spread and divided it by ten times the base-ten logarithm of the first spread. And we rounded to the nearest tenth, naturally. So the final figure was 1.4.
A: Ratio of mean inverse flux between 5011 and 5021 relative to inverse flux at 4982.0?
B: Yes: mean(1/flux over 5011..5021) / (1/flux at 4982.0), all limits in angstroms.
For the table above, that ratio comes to 1.01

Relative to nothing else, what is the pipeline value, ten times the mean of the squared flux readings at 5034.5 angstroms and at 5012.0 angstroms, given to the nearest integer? 2682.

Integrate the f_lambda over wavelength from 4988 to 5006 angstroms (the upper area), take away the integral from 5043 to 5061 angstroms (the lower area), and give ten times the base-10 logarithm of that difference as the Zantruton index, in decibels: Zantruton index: 14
